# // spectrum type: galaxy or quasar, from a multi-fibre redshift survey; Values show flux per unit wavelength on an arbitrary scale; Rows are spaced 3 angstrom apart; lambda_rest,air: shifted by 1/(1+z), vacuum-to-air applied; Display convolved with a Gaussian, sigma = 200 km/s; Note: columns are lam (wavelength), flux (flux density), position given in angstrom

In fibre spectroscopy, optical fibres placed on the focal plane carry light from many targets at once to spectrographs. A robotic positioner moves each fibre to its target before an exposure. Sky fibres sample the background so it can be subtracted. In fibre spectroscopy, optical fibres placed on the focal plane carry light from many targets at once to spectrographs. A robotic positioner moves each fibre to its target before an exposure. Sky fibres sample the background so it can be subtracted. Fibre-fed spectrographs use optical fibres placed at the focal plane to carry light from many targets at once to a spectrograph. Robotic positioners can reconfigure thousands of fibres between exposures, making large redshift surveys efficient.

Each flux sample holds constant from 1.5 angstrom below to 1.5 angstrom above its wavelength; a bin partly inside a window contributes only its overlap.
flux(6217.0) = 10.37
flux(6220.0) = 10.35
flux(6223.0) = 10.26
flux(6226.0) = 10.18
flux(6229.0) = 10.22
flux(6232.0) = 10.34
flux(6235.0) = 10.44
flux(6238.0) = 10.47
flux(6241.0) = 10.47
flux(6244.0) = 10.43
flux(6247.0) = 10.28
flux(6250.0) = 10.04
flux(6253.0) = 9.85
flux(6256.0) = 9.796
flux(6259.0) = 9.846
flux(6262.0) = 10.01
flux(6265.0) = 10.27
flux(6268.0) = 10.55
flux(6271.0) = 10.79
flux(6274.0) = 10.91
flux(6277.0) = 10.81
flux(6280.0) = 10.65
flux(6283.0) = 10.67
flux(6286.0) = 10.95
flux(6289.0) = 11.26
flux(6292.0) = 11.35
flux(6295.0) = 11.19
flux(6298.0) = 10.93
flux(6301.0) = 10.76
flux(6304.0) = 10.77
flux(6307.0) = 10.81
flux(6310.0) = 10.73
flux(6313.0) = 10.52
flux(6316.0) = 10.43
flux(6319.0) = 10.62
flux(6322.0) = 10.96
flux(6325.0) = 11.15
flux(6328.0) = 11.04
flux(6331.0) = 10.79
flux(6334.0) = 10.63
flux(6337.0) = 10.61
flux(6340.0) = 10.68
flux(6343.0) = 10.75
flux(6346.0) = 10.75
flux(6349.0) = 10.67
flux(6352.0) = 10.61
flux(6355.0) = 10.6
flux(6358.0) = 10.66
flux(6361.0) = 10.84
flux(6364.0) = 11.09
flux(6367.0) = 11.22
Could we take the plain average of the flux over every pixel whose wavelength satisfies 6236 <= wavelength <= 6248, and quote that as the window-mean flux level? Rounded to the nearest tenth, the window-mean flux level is 10.4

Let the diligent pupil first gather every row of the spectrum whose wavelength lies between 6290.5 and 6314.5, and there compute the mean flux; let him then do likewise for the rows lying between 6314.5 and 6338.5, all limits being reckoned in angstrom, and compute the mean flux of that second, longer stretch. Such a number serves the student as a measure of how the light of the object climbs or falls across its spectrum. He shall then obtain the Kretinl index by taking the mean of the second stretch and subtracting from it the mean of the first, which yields -0.10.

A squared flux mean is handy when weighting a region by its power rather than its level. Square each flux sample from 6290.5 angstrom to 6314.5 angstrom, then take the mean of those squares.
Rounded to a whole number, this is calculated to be 118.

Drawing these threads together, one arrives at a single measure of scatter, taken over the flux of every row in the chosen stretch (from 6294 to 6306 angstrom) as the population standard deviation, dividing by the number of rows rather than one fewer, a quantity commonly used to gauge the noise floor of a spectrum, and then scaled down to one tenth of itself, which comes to 0.017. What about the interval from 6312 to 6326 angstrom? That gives 0.027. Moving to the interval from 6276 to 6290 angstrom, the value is 0.022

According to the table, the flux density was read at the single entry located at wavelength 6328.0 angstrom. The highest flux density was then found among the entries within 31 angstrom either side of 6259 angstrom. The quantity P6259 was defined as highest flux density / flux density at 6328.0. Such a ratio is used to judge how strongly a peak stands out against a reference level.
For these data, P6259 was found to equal 1.02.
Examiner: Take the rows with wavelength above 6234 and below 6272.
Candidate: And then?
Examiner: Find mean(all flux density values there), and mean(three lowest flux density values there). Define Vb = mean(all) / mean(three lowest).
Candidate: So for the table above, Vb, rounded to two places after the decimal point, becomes 1.04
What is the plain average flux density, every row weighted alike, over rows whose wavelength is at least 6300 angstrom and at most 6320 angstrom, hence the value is 10.7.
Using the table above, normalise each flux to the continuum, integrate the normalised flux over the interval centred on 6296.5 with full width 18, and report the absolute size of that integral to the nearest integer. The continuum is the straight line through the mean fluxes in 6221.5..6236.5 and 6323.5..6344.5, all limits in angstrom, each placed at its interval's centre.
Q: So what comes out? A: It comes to 19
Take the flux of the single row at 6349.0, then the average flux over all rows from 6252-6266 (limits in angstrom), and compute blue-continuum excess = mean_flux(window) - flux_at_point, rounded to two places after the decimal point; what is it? -0.72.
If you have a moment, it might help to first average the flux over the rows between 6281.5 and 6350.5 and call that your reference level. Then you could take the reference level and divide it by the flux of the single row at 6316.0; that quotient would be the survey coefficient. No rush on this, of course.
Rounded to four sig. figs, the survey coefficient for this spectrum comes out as 1.038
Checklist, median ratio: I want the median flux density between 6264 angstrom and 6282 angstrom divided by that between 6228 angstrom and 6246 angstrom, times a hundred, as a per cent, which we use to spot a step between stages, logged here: 103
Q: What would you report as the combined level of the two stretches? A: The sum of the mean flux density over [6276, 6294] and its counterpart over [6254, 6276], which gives 21.3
